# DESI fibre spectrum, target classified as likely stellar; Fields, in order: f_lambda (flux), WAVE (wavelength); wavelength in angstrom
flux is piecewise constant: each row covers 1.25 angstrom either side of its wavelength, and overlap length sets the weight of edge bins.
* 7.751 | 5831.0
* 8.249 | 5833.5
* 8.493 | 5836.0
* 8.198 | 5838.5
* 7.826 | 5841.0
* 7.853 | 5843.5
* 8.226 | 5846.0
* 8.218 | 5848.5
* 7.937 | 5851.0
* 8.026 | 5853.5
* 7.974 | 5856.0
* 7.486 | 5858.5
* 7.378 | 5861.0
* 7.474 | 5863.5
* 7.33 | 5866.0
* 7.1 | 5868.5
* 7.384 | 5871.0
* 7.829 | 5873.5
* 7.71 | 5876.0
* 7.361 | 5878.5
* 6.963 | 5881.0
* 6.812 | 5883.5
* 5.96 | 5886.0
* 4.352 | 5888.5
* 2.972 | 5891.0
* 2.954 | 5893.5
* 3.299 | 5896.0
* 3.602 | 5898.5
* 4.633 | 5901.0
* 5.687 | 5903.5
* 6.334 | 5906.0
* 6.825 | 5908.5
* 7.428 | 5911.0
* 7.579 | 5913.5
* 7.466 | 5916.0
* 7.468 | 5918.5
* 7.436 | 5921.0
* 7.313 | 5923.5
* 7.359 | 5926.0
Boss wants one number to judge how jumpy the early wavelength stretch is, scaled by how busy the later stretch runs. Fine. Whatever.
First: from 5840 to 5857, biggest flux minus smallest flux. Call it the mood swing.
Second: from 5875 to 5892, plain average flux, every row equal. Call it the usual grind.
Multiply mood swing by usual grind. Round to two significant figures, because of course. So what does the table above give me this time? 2.4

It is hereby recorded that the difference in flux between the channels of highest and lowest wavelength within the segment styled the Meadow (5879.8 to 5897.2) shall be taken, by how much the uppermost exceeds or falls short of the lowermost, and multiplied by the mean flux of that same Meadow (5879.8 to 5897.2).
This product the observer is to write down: -17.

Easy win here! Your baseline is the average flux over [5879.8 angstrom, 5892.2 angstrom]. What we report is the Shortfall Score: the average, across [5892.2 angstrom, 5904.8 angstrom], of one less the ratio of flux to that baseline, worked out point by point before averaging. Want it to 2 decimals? 0.25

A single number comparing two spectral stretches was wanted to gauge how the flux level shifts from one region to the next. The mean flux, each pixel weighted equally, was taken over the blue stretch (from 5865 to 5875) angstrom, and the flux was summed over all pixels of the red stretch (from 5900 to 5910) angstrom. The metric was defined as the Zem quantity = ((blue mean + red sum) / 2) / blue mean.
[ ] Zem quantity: 2.1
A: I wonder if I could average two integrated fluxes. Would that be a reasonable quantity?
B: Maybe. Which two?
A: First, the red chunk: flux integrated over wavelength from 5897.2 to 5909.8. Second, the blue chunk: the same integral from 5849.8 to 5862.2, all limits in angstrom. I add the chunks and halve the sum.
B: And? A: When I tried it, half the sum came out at 82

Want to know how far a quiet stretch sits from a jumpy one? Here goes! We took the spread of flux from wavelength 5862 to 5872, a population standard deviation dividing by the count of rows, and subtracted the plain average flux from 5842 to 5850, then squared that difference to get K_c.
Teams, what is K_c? 63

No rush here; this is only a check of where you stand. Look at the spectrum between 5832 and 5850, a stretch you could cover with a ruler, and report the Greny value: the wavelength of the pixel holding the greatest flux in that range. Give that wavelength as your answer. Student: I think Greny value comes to 5836.0 angstrom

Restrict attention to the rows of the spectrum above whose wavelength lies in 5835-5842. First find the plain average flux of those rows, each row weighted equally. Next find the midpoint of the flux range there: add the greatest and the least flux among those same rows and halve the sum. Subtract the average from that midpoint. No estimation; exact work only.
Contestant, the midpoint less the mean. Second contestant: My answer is -0.01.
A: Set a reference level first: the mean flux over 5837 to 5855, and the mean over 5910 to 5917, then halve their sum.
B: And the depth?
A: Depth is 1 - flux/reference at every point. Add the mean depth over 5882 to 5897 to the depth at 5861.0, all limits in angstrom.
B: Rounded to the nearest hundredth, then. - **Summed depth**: 0.48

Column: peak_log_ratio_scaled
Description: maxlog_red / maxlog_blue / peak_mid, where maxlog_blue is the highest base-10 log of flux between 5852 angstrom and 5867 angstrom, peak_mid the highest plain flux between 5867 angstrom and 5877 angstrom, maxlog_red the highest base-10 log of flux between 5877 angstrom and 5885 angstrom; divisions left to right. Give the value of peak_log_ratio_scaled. 0.122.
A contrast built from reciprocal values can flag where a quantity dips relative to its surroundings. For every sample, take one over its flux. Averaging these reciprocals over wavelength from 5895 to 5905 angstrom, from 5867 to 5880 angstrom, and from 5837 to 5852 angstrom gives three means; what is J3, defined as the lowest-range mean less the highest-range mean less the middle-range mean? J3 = -0.25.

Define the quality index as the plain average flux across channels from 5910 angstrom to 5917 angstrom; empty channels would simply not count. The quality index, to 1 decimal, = 7.5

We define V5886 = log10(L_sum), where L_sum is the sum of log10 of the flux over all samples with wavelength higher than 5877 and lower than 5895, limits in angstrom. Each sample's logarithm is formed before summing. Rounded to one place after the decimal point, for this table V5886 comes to 0.7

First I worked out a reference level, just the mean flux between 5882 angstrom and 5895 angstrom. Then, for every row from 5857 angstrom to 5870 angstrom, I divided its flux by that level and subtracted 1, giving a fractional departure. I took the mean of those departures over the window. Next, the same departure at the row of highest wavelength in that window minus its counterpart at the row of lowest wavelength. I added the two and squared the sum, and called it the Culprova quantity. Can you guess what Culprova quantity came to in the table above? 0.26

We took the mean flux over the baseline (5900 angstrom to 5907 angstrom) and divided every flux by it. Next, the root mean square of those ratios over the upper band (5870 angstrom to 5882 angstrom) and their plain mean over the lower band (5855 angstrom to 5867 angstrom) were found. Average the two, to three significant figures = 1.35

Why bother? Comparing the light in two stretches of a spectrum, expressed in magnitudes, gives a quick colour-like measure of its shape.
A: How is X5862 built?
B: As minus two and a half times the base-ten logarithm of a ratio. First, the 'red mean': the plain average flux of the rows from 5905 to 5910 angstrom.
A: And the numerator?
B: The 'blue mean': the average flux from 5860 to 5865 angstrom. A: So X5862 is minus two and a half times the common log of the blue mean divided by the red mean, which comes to -0.1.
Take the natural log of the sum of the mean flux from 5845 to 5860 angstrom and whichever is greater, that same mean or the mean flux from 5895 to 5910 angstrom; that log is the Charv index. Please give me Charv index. 2.77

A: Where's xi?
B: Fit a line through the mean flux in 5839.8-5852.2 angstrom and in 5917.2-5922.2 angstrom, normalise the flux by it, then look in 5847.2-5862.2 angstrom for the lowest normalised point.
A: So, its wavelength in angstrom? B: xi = 5861.0 angstrom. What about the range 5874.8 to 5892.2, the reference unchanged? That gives 5891.0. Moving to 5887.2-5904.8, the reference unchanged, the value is 5893.5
